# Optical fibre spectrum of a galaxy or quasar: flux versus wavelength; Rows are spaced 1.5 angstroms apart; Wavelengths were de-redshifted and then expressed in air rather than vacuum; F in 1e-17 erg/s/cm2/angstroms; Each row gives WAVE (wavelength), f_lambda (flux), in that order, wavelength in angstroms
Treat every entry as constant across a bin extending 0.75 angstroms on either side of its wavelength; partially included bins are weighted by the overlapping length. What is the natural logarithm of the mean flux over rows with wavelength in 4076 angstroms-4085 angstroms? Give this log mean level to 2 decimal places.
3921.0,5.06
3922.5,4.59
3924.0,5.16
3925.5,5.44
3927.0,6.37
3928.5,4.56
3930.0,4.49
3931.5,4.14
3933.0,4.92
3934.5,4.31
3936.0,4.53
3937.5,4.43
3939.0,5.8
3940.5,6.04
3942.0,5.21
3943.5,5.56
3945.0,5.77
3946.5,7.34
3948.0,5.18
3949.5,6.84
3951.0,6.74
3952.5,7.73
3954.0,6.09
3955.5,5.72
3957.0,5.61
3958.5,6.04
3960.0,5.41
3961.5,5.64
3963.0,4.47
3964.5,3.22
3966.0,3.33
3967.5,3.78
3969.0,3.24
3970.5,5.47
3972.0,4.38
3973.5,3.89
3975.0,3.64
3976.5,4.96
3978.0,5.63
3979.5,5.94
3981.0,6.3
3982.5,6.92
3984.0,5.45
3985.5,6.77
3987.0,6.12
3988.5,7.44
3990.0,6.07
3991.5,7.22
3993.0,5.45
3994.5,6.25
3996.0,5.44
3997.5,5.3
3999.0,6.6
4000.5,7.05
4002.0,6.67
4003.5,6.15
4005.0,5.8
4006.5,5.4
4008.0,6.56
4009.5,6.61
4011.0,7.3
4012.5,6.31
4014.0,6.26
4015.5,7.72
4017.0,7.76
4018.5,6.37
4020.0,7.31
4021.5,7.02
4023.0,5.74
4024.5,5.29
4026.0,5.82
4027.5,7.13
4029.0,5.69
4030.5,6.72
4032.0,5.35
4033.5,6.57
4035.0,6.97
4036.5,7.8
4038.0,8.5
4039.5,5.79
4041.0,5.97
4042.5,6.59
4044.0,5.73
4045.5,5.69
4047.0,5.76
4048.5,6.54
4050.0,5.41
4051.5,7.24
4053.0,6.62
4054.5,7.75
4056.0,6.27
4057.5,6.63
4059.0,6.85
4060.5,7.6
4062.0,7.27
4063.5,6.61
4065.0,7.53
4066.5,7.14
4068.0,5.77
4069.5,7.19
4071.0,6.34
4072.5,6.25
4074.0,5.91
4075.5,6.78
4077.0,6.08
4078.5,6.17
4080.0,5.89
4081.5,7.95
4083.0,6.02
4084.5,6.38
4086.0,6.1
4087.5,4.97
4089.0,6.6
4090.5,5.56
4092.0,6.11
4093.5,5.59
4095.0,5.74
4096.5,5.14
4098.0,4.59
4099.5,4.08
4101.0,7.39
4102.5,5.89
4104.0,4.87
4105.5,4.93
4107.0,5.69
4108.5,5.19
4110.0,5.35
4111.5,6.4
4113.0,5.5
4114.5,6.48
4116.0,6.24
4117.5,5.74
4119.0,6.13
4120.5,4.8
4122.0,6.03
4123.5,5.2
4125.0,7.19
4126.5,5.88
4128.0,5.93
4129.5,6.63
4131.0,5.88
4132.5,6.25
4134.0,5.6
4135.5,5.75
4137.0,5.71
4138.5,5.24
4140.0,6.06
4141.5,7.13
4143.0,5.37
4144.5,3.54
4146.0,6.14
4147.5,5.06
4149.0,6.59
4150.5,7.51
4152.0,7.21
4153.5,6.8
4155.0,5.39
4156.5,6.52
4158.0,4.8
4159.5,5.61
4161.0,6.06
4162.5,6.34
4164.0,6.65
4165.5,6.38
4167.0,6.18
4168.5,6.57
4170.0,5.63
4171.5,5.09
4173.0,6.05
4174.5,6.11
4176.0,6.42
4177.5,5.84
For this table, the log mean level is 1.86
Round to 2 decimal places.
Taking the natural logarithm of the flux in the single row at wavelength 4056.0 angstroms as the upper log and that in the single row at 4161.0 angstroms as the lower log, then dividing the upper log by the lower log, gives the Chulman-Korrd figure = 1.02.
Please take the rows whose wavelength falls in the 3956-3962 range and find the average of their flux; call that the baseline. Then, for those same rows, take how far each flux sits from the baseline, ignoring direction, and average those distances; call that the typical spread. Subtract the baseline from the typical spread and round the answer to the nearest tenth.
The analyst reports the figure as -5.5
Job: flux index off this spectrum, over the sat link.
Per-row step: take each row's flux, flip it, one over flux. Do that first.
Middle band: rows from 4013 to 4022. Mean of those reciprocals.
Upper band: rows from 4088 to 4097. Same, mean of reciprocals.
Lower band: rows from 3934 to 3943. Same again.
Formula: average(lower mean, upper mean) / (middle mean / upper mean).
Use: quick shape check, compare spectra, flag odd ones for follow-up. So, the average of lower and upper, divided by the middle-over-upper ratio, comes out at 0.23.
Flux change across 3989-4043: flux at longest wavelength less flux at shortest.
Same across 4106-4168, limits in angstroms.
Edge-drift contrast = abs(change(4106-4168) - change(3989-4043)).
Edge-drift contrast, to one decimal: 0.0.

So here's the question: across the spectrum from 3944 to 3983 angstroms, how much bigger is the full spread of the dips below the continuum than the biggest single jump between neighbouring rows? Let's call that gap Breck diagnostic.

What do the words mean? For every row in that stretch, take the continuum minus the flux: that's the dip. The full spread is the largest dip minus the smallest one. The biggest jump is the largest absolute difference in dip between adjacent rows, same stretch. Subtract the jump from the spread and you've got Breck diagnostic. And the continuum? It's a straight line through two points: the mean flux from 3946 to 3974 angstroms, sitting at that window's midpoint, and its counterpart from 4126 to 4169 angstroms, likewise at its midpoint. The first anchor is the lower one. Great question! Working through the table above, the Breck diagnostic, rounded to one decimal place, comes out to 2.3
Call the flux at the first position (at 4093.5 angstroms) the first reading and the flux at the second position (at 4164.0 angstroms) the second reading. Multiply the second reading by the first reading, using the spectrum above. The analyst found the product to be 37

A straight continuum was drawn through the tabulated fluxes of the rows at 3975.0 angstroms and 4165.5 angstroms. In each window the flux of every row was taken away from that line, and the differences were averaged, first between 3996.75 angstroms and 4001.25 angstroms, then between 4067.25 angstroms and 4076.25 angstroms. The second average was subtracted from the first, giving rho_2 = -0.99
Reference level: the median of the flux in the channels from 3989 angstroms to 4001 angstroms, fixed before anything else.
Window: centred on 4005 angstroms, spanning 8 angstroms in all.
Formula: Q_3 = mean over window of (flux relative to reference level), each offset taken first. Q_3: 0.0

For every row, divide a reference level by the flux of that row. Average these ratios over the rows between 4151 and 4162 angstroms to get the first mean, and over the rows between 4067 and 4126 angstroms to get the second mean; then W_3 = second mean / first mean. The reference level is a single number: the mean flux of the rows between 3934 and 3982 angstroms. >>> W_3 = 1.03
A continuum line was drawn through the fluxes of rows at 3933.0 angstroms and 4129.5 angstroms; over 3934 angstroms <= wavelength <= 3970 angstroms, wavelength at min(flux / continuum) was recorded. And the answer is 3969.0 angstroms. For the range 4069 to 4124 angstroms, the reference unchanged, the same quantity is 4099.5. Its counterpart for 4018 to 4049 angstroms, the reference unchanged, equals 4032.0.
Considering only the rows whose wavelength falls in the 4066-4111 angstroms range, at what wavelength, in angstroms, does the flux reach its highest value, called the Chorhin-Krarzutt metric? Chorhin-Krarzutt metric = 4081.5 angstroms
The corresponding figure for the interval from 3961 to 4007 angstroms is 3988.5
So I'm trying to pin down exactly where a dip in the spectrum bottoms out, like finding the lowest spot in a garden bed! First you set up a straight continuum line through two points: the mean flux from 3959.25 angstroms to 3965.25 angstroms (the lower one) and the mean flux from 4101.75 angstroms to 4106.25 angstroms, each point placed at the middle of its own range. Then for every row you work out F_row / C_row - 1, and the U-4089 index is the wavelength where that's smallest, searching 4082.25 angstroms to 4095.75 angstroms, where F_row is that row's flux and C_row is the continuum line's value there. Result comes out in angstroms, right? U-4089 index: 4087.5 angstroms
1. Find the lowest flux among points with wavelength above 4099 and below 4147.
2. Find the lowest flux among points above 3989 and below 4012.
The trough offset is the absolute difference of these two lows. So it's 1.8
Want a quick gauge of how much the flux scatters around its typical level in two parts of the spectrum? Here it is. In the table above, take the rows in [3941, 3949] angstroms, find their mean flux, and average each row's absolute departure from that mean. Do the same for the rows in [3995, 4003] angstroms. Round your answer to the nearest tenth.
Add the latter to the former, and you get 1.3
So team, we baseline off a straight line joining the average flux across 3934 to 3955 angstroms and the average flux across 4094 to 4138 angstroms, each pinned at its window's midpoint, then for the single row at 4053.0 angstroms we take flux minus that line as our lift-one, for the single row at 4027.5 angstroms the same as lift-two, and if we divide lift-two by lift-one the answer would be 1.6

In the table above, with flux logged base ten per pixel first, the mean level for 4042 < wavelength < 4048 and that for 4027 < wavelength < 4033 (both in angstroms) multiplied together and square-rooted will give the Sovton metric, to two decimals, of 0.78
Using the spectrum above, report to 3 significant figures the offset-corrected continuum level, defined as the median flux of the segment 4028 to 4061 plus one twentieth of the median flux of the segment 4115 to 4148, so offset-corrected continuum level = 6.87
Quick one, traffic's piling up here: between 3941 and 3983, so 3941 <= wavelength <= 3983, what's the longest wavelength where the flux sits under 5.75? 3978.0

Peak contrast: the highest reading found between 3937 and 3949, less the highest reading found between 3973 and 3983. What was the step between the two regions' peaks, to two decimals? 0.42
